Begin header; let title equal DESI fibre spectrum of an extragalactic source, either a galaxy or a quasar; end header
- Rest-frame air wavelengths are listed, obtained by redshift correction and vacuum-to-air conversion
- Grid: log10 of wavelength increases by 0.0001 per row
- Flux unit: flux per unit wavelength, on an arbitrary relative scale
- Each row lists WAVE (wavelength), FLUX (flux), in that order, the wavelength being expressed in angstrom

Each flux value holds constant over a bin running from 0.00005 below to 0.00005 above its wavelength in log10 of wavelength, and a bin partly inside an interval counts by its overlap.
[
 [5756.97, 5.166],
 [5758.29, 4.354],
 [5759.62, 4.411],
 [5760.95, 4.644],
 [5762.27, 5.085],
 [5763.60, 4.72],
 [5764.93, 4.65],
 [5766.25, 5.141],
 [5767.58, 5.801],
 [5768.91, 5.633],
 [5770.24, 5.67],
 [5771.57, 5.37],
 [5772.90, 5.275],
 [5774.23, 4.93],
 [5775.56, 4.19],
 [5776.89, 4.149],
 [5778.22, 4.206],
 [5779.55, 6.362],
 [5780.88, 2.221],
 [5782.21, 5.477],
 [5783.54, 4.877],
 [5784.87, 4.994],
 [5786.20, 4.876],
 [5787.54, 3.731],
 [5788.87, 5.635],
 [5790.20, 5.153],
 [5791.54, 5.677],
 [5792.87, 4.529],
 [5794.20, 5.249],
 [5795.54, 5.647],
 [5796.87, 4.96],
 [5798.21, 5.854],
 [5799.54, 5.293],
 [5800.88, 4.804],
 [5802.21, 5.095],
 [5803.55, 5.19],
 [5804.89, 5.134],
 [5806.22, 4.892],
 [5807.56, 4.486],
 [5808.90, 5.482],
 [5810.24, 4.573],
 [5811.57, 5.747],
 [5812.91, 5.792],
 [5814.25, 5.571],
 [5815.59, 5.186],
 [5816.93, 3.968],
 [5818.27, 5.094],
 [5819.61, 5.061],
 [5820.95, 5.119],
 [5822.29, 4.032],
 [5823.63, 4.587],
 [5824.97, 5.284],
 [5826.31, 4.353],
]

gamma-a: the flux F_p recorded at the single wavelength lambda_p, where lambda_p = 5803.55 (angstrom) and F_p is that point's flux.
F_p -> 5.19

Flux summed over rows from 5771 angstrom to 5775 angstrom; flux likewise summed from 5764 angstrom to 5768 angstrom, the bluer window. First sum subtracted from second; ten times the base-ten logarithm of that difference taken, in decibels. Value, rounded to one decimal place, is -17.7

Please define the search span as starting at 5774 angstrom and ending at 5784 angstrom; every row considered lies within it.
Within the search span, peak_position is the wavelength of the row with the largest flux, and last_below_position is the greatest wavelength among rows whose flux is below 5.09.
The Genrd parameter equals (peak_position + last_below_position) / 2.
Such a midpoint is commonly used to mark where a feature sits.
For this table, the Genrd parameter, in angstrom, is 5781.5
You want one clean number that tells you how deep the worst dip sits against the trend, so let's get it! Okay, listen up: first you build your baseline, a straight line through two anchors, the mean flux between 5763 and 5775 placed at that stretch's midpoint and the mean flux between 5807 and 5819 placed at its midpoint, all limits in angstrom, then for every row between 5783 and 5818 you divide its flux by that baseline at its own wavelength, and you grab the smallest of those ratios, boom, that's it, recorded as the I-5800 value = 0.72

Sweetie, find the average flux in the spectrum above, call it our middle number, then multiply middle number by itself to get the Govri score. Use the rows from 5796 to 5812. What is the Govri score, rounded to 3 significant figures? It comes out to 26.3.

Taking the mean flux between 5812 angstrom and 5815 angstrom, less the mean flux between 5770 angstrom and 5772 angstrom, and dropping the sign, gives 0.16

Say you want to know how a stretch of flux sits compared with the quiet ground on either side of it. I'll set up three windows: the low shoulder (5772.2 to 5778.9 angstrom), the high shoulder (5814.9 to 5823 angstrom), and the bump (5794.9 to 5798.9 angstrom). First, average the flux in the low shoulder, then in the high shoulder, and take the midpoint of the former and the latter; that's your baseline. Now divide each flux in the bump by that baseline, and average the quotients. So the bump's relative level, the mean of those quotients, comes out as 1.18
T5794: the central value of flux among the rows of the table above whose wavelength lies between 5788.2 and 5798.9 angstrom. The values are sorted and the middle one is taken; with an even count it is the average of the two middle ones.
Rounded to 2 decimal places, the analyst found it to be 5.44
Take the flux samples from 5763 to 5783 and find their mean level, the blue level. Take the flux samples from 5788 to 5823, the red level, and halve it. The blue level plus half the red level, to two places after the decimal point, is 7.48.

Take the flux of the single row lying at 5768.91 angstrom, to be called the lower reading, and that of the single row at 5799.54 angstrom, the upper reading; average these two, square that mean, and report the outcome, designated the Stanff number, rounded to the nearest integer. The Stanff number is 30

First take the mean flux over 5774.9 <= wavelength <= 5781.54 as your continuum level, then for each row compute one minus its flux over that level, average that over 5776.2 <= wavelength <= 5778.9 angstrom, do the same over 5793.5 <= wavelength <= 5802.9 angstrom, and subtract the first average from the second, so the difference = -0.26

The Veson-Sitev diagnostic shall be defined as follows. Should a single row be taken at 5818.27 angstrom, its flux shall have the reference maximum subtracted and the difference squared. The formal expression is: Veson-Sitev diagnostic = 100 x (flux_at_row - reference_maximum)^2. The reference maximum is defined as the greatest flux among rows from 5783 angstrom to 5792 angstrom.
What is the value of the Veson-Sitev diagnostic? 34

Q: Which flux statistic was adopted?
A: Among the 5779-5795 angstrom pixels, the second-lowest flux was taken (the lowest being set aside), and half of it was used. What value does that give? 1.9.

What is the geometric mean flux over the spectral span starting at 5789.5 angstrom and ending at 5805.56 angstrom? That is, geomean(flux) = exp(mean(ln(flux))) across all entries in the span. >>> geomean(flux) 5.2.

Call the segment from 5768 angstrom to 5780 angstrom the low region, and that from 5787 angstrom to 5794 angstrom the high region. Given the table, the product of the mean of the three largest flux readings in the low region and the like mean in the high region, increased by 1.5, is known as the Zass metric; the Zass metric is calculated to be 33.8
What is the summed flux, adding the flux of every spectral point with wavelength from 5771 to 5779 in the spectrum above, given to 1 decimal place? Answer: 28.1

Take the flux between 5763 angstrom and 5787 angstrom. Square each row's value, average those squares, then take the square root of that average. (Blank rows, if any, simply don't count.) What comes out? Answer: 5.00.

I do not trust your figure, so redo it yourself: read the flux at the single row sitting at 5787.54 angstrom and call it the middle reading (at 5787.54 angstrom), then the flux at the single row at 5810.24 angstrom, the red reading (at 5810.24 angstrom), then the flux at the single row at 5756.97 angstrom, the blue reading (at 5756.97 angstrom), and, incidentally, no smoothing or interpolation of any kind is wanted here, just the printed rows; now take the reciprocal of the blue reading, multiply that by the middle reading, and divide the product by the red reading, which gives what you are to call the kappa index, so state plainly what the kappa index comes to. 0.16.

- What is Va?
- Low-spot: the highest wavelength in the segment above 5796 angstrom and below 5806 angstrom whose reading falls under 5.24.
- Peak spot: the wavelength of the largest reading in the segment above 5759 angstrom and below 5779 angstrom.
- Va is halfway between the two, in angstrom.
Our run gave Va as 5786.2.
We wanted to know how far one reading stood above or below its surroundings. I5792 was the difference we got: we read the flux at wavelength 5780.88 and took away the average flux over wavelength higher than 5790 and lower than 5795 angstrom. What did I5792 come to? -2.9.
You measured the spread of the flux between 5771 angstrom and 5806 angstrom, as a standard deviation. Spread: 0.8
